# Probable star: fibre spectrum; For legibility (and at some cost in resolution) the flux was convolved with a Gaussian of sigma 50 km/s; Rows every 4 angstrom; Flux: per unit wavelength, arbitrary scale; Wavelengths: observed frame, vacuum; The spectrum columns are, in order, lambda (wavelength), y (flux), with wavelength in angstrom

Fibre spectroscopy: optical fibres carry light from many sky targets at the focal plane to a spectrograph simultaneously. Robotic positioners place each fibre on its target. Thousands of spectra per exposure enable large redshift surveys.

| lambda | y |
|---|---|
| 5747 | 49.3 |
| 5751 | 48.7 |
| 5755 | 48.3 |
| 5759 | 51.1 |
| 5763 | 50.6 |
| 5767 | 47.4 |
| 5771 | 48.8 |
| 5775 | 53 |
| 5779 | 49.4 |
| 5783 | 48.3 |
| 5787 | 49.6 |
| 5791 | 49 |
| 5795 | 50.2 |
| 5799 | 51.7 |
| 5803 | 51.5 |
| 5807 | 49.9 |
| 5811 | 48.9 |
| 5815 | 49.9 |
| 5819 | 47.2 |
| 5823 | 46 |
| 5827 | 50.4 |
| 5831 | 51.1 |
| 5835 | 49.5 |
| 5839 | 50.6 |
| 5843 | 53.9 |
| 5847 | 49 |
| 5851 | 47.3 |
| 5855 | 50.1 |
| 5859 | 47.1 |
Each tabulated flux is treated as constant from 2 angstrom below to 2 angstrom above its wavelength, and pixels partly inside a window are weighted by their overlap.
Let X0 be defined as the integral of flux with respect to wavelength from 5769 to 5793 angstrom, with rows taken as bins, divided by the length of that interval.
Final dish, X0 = 49.7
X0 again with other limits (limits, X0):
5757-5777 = 50.2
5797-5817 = 50.4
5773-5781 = 51.2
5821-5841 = 49.5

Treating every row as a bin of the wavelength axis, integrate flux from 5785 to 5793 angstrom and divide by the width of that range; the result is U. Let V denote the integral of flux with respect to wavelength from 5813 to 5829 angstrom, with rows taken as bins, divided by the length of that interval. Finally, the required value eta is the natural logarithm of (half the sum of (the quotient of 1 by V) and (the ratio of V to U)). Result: -0.691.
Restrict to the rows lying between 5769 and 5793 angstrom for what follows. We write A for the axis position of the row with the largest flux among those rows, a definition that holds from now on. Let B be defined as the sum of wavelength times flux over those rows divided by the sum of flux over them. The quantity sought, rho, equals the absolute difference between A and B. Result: 5.9 angstrom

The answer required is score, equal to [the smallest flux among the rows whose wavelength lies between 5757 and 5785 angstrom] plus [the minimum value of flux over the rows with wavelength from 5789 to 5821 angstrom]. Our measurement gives 94.6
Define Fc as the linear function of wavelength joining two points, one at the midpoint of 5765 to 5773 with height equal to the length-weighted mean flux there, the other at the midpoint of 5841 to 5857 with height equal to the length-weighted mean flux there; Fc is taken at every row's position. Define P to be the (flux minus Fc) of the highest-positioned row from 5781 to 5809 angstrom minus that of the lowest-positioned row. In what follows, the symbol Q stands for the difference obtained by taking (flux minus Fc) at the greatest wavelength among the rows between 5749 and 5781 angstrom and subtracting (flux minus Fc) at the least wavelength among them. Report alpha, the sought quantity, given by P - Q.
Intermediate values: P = 1.0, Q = 0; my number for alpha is 1.0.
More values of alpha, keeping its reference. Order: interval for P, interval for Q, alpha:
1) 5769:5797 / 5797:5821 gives 5.8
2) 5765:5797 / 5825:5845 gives -1.0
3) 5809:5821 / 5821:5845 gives -9.3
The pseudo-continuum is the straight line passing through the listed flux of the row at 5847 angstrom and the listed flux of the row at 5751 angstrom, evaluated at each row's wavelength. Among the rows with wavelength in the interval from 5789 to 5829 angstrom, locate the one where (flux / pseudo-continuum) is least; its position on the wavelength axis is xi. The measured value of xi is 5823 angstrom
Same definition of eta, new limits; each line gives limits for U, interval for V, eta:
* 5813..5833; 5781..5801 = -0.657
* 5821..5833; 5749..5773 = -0.673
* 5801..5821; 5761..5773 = -0.684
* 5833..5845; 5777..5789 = -0.717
